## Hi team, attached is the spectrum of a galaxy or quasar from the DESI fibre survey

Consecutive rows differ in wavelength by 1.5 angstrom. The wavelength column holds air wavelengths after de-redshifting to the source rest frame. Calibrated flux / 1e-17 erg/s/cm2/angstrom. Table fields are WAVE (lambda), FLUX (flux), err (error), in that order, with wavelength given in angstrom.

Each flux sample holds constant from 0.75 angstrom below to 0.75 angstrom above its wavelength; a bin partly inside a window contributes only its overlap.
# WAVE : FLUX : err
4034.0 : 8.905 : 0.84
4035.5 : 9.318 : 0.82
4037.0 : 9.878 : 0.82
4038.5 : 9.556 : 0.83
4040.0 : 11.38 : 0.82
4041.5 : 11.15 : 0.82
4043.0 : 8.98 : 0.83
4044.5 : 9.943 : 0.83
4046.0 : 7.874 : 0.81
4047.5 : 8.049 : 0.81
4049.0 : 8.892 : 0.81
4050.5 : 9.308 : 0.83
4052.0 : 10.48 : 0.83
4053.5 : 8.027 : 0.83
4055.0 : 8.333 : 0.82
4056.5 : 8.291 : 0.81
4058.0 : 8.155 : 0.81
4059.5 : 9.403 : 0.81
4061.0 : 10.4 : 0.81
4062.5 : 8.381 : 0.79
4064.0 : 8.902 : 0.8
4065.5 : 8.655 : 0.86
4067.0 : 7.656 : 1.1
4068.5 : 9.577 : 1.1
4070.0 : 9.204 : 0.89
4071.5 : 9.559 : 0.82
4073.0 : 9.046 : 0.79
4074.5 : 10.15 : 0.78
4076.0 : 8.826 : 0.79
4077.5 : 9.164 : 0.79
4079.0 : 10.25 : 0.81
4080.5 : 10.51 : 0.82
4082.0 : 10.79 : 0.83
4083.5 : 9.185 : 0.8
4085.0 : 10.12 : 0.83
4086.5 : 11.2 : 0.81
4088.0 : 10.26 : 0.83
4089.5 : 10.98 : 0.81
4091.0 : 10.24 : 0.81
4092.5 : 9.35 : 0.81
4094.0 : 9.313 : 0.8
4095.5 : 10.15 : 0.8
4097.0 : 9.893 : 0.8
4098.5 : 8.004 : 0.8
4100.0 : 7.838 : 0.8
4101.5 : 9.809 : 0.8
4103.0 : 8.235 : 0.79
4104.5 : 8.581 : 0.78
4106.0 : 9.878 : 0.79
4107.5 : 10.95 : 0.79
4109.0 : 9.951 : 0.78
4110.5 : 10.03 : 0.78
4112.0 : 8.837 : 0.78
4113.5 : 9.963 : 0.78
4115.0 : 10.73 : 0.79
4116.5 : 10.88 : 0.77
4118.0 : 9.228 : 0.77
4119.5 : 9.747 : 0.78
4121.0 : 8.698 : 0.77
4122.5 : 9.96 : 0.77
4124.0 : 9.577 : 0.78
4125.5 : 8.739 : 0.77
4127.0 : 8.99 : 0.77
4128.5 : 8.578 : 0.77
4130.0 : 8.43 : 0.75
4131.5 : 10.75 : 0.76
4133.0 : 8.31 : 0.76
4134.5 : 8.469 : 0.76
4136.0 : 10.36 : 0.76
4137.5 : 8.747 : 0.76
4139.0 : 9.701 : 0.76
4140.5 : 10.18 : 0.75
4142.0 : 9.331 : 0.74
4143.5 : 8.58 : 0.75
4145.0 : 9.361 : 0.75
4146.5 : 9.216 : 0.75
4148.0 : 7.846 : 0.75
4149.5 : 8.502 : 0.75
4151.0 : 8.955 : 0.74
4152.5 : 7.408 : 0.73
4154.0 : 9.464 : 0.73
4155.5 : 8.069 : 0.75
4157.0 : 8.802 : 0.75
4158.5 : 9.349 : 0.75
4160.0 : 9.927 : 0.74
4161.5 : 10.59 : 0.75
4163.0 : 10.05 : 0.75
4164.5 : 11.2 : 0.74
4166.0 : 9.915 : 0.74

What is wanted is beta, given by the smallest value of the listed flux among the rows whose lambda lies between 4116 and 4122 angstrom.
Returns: 8.698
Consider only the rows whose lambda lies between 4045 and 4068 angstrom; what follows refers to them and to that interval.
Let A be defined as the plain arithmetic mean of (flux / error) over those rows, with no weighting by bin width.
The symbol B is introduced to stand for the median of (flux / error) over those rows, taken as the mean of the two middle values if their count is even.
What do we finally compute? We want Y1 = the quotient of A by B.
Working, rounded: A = 10.5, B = 10.2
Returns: 1.03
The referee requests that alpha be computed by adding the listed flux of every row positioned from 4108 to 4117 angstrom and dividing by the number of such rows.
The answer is 10.07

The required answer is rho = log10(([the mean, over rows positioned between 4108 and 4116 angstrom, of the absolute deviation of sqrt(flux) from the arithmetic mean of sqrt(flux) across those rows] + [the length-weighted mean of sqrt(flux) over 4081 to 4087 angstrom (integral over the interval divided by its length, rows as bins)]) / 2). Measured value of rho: 0.214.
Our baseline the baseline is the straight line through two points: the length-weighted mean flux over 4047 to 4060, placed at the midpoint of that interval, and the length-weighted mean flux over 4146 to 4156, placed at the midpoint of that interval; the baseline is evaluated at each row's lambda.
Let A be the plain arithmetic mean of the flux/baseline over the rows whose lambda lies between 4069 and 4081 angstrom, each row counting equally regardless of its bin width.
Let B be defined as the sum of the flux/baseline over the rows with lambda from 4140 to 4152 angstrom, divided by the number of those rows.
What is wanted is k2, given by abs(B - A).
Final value 0.04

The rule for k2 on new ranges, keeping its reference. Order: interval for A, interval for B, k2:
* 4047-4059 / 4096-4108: 0.07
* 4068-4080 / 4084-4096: 0.09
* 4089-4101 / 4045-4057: 0.11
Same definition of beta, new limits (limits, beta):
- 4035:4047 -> 7.874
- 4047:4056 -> 8.027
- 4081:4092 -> 9.185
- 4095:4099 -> 8.004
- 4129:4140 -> 8.31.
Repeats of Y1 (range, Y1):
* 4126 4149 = 1.03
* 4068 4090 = 0.98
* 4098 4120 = 0.97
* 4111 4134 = 1.02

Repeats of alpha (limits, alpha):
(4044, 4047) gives 8.91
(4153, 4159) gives 8.92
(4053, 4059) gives 8.20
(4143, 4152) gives 8.74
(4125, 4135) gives 8.90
